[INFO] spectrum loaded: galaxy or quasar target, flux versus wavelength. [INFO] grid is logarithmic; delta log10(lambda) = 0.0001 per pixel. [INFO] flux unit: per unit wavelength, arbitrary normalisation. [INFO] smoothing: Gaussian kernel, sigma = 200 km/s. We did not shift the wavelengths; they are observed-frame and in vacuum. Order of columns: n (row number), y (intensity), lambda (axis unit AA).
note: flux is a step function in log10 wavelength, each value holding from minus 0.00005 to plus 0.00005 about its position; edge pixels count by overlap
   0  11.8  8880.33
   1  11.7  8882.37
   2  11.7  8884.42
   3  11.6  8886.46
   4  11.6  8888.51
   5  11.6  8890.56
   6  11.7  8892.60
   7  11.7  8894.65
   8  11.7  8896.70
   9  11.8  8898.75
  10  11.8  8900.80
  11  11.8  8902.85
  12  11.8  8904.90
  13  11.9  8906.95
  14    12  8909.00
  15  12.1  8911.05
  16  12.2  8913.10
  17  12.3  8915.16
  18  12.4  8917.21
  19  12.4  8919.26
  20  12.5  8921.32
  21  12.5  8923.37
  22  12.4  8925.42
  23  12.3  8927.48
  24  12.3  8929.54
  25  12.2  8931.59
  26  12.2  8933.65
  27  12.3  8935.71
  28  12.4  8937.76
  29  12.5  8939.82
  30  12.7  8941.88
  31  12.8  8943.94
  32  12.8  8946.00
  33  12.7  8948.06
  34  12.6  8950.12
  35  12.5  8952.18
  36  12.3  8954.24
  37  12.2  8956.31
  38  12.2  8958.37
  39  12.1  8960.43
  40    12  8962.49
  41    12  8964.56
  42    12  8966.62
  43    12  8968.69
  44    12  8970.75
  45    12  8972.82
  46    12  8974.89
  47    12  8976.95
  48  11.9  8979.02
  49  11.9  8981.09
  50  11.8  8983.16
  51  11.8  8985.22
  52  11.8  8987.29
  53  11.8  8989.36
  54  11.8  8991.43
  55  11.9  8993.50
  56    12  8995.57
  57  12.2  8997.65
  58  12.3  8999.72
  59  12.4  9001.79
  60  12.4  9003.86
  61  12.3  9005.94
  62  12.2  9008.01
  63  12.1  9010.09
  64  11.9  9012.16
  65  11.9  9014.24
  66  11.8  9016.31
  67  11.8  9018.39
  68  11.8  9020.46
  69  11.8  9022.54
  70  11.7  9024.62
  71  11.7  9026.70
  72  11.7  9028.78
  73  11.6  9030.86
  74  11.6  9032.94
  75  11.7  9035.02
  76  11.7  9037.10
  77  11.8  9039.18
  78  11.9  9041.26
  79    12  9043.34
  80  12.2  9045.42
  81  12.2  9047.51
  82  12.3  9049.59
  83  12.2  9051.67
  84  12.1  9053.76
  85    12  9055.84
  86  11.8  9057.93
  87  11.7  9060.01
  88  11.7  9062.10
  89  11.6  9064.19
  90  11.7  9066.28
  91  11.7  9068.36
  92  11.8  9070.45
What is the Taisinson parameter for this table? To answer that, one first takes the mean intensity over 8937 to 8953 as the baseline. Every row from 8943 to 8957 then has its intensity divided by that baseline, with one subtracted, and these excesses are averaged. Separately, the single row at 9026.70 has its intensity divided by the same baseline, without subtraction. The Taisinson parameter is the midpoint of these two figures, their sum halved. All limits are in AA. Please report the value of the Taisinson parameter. 0.461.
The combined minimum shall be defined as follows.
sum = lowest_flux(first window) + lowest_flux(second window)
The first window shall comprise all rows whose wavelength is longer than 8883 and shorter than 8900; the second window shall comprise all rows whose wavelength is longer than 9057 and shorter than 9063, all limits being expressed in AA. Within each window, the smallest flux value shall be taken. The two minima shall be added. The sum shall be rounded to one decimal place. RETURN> 23.3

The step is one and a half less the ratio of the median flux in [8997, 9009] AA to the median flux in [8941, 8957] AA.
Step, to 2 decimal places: 0.53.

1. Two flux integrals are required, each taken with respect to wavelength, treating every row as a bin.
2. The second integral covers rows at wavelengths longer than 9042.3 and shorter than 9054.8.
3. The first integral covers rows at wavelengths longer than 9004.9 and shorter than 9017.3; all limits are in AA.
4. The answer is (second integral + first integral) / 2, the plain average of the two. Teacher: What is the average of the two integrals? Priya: 151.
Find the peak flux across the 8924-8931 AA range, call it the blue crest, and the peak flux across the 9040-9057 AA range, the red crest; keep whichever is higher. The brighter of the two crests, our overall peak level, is 12.40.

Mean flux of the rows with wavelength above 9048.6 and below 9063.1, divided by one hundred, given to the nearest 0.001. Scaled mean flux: 0.120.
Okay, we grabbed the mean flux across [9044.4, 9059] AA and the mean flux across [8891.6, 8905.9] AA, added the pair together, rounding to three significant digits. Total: 23.9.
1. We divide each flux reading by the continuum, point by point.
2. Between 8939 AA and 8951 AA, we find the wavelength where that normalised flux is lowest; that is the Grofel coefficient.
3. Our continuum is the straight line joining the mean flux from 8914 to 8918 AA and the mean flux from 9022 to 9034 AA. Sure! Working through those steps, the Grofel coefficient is 8939.82 AA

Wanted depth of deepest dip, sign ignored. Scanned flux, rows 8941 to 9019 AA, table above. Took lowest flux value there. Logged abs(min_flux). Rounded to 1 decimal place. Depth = 11.8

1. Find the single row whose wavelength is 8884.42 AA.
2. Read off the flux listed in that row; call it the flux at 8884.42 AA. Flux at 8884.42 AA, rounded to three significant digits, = 11.7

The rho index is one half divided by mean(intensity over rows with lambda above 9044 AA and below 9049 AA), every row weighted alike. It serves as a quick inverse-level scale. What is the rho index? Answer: 0.0410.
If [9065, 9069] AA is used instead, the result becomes 0.0427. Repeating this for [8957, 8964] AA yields 0.0413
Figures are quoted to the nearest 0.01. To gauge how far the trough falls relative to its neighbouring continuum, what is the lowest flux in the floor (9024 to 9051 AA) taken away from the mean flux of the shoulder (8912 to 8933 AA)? 0.75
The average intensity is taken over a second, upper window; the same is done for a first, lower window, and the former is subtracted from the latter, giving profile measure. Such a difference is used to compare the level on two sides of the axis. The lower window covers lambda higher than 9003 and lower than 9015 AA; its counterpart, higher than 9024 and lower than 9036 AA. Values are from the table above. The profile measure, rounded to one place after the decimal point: 0.5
